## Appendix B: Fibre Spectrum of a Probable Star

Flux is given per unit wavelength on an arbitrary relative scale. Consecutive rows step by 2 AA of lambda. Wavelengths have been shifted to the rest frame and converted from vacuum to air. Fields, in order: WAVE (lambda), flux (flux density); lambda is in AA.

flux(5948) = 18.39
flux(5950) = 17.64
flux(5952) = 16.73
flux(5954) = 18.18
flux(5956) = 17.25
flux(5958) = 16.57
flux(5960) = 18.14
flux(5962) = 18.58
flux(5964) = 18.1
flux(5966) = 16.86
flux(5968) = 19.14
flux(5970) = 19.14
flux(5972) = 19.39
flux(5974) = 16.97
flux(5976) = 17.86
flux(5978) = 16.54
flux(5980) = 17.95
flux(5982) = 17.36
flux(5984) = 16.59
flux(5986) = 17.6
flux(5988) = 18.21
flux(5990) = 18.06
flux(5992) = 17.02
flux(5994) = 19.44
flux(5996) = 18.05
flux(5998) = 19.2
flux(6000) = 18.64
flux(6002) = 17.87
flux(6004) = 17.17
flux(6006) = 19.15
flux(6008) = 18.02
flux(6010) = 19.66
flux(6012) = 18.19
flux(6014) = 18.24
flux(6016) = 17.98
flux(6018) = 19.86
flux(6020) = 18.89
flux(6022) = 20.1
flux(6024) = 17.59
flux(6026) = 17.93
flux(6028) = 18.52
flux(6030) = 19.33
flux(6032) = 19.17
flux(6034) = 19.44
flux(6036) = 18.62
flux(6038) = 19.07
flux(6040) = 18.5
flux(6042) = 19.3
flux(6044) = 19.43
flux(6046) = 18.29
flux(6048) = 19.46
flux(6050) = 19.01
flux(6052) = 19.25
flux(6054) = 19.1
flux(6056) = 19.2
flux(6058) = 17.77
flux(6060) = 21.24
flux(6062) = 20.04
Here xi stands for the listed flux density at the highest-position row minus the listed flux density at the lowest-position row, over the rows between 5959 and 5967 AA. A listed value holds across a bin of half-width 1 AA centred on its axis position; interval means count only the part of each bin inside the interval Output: -1.3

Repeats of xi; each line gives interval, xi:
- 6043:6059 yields -1.7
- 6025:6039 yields 1.1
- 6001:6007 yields 1.3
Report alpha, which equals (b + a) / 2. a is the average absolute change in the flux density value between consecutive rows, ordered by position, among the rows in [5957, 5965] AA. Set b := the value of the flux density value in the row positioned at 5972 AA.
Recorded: 10.1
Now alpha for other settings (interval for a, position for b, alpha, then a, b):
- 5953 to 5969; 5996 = 9.6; 1.1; 18.05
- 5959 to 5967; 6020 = 9.8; 0.7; 18.89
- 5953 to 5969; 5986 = 9.3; 1.1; 17.6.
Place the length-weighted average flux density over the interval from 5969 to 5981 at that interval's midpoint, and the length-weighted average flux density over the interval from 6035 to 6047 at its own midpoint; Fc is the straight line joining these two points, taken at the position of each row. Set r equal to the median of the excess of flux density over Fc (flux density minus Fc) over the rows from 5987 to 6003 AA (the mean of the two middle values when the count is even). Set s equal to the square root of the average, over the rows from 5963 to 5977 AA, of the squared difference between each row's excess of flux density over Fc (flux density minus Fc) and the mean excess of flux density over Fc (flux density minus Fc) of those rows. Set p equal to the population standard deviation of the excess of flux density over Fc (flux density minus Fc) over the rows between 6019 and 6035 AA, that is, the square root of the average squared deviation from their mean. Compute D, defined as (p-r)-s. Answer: -0.18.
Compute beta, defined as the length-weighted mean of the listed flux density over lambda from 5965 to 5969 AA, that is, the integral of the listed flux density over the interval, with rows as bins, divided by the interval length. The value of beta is 18.0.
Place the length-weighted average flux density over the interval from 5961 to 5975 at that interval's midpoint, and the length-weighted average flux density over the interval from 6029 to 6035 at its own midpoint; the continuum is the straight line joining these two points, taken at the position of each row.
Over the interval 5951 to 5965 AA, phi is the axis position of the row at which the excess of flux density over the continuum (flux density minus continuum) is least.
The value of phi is 5958 AA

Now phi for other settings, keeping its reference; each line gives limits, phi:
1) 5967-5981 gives 5978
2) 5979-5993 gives 5984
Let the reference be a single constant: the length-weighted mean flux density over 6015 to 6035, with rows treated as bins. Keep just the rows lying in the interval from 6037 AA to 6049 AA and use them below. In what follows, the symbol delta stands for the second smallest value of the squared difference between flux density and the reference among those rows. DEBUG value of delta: 0.15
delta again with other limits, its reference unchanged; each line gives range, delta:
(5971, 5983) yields 0.87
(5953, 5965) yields 0.49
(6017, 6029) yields 0.13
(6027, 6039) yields 0.07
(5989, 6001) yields 0.10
